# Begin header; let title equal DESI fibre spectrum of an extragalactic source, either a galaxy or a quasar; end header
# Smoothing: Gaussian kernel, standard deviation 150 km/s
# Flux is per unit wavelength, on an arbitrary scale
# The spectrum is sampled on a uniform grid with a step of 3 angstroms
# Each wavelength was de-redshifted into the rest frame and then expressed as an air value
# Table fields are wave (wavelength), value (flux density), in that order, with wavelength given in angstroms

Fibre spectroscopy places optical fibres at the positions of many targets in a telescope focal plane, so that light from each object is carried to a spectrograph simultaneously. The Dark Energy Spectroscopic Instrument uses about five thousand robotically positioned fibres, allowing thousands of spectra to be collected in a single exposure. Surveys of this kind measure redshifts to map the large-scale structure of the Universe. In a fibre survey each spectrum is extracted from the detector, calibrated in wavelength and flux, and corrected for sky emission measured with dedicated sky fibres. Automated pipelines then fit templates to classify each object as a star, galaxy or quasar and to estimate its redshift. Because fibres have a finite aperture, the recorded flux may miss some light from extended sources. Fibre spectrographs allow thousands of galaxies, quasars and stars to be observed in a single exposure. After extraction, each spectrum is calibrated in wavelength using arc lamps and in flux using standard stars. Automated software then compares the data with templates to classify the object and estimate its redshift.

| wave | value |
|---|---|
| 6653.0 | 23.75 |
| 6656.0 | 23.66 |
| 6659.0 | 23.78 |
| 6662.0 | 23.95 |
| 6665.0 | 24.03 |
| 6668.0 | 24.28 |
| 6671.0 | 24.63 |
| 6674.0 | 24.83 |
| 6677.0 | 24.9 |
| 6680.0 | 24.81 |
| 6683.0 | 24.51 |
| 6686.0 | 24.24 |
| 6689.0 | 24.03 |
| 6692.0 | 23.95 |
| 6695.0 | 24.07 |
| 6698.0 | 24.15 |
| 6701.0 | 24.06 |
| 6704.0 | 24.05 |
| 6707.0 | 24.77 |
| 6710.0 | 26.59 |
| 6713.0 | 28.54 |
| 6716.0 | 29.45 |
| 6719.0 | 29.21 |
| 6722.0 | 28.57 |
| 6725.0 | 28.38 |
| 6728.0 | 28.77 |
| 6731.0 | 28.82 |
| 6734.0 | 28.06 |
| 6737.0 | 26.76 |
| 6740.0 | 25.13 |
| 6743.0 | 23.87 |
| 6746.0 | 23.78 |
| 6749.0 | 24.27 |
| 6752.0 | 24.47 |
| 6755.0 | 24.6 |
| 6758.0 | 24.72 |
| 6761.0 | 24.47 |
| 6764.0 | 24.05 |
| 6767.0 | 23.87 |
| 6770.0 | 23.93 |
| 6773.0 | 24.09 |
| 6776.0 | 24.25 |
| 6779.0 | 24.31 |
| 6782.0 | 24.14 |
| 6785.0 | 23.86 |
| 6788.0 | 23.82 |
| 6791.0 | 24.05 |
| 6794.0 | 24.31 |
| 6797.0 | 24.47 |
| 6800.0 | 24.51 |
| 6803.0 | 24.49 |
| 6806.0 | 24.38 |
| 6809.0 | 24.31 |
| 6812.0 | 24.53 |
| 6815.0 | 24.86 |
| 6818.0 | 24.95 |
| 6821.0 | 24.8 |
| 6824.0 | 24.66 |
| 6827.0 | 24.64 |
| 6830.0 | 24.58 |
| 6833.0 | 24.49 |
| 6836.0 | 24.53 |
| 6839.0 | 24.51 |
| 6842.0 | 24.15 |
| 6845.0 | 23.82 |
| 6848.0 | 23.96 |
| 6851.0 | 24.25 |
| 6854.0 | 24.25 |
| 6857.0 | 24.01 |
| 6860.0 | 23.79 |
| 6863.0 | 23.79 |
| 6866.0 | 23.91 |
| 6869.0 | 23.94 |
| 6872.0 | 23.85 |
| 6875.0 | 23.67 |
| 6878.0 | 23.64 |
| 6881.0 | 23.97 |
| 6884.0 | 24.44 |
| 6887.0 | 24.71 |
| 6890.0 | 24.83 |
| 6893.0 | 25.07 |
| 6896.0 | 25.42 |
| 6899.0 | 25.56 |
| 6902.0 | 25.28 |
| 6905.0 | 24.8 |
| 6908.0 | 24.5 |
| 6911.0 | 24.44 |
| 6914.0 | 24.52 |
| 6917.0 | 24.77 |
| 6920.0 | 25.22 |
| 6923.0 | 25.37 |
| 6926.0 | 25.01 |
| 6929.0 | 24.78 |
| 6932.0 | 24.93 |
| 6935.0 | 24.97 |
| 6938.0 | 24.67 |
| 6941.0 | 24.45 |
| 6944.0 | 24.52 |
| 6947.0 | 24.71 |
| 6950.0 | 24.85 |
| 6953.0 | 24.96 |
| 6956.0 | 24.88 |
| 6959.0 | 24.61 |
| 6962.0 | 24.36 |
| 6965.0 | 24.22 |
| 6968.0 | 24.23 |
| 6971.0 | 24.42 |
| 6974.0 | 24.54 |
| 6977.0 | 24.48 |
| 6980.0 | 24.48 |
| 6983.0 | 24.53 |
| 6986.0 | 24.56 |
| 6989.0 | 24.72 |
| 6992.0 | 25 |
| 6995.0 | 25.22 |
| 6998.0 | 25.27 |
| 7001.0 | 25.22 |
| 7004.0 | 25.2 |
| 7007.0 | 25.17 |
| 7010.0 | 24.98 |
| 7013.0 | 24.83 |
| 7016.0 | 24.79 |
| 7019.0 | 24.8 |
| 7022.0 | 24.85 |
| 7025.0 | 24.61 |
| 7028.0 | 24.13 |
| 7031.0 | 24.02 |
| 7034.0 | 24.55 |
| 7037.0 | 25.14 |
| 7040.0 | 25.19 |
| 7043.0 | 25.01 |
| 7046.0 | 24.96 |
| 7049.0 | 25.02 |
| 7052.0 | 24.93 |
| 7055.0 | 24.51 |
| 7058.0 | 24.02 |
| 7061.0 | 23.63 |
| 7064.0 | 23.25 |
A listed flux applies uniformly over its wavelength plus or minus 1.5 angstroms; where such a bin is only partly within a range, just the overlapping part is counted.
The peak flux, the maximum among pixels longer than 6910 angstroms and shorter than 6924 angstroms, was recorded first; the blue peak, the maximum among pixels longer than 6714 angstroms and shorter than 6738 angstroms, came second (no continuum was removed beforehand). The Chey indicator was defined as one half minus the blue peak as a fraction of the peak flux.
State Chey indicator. -0.661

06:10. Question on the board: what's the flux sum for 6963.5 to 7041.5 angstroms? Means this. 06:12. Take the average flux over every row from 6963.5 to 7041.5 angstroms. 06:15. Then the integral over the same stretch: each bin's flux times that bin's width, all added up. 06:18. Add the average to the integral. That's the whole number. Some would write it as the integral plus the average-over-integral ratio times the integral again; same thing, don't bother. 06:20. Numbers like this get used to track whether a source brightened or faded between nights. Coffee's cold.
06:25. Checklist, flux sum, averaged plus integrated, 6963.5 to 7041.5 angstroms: 1954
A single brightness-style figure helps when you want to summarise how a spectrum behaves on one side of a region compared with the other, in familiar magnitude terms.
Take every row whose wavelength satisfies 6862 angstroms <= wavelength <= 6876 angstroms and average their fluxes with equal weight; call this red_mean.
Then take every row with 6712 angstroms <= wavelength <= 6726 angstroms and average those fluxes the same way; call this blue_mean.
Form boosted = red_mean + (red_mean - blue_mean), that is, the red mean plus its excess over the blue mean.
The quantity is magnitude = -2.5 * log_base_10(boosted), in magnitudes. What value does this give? -3.19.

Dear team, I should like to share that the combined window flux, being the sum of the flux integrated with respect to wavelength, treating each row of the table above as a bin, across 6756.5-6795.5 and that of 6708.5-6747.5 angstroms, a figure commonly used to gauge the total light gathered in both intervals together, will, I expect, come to 2009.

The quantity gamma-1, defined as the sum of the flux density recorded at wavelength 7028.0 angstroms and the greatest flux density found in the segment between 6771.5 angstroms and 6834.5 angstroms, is 49.1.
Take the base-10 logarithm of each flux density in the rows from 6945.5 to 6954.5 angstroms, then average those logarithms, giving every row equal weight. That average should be 1.40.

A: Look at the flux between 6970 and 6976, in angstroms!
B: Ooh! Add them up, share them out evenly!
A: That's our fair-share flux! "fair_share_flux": 24.5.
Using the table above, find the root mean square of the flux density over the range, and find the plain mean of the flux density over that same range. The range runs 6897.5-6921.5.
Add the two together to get 49.8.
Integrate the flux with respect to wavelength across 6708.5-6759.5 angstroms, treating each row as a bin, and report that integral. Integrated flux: 1362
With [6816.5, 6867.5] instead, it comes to 1239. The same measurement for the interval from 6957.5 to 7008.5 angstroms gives 1261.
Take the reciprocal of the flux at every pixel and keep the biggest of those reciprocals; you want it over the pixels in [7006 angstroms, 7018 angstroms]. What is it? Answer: 0.0403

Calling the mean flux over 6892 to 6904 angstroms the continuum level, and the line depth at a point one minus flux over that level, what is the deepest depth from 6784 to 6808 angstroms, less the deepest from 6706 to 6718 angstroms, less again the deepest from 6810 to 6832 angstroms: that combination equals 0.006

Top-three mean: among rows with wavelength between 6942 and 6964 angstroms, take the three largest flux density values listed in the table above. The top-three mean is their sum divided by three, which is 24.9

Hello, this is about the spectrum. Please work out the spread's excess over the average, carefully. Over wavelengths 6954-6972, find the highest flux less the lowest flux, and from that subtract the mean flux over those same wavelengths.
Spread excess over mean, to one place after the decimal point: -23.8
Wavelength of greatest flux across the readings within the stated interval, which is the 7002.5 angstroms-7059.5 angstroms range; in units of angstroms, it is 7004.0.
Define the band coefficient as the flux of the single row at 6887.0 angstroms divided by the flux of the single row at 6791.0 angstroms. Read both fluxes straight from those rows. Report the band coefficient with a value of 1.03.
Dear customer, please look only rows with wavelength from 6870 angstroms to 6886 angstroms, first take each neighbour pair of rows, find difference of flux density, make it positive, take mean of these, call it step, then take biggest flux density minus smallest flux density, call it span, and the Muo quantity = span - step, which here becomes 0.55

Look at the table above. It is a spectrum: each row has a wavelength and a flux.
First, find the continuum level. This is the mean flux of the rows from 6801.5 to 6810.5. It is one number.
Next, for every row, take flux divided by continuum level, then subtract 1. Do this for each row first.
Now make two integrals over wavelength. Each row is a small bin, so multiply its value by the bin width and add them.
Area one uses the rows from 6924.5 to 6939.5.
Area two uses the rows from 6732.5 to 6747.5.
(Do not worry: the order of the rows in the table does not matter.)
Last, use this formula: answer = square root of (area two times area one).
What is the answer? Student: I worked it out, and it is 0.45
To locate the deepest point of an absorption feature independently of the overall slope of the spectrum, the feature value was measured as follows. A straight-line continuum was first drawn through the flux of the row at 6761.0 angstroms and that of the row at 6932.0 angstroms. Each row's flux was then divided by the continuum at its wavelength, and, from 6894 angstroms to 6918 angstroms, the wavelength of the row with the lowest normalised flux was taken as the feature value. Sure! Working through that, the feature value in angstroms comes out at 6911.0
